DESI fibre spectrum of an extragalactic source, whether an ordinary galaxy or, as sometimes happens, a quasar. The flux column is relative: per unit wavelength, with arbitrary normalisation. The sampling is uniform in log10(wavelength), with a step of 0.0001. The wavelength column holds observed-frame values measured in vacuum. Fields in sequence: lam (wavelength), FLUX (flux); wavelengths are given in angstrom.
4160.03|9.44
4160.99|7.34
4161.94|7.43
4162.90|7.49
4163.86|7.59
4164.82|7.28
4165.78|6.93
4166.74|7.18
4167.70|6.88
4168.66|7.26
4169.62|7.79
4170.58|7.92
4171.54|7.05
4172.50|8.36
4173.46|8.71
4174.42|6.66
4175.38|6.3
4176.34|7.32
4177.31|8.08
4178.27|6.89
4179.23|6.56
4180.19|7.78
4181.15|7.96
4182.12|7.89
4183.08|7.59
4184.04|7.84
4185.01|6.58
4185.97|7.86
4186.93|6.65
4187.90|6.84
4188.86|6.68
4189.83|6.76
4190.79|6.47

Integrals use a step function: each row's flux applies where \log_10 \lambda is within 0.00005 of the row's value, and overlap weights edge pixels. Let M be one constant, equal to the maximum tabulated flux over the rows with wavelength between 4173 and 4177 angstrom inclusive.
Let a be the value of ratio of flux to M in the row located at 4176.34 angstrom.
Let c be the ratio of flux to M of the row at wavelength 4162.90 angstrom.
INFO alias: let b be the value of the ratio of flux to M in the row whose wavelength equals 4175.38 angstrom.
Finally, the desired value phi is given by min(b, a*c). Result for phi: 0.72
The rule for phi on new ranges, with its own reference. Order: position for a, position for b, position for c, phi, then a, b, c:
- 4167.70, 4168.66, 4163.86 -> 0.69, 0.79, 0.83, 0.87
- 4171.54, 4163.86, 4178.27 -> 0.64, 0.81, 0.87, 0.79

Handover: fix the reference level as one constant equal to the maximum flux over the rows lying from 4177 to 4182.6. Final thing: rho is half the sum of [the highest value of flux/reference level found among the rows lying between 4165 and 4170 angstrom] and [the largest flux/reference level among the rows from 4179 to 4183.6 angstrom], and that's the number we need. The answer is 0.97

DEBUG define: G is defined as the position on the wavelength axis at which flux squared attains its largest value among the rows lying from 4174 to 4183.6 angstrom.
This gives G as 4177.31 angstrom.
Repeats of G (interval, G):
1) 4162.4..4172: 4170.58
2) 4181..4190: 4181.15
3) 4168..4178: 4173.46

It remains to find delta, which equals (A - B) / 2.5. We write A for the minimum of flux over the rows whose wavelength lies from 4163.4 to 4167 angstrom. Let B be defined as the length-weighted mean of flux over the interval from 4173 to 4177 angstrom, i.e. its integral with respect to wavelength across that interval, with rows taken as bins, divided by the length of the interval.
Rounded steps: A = 6.93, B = 7.3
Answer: -0.1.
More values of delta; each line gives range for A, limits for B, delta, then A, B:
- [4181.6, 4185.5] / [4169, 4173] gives -0.5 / 6.58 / 7.8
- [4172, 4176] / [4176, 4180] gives -0.4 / 6.3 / 7.2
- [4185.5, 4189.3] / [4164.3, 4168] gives -0.2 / 6.65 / 7.1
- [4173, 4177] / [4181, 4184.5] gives -0.6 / 6.3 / 7.8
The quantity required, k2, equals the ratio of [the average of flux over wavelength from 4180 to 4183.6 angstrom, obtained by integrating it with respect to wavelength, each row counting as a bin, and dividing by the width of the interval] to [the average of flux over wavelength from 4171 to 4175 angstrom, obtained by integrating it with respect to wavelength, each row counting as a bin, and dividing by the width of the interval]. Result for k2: 1.018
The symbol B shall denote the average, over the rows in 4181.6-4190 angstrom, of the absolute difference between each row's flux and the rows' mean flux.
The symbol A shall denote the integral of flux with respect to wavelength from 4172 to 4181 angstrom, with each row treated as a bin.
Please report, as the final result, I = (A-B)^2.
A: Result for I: 4401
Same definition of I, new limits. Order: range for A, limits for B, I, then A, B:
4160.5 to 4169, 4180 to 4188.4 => 3753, 61.8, 0.50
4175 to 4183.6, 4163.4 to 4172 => 4002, 63.6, 0.30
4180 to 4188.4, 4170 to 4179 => 3809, 62.4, 0.70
